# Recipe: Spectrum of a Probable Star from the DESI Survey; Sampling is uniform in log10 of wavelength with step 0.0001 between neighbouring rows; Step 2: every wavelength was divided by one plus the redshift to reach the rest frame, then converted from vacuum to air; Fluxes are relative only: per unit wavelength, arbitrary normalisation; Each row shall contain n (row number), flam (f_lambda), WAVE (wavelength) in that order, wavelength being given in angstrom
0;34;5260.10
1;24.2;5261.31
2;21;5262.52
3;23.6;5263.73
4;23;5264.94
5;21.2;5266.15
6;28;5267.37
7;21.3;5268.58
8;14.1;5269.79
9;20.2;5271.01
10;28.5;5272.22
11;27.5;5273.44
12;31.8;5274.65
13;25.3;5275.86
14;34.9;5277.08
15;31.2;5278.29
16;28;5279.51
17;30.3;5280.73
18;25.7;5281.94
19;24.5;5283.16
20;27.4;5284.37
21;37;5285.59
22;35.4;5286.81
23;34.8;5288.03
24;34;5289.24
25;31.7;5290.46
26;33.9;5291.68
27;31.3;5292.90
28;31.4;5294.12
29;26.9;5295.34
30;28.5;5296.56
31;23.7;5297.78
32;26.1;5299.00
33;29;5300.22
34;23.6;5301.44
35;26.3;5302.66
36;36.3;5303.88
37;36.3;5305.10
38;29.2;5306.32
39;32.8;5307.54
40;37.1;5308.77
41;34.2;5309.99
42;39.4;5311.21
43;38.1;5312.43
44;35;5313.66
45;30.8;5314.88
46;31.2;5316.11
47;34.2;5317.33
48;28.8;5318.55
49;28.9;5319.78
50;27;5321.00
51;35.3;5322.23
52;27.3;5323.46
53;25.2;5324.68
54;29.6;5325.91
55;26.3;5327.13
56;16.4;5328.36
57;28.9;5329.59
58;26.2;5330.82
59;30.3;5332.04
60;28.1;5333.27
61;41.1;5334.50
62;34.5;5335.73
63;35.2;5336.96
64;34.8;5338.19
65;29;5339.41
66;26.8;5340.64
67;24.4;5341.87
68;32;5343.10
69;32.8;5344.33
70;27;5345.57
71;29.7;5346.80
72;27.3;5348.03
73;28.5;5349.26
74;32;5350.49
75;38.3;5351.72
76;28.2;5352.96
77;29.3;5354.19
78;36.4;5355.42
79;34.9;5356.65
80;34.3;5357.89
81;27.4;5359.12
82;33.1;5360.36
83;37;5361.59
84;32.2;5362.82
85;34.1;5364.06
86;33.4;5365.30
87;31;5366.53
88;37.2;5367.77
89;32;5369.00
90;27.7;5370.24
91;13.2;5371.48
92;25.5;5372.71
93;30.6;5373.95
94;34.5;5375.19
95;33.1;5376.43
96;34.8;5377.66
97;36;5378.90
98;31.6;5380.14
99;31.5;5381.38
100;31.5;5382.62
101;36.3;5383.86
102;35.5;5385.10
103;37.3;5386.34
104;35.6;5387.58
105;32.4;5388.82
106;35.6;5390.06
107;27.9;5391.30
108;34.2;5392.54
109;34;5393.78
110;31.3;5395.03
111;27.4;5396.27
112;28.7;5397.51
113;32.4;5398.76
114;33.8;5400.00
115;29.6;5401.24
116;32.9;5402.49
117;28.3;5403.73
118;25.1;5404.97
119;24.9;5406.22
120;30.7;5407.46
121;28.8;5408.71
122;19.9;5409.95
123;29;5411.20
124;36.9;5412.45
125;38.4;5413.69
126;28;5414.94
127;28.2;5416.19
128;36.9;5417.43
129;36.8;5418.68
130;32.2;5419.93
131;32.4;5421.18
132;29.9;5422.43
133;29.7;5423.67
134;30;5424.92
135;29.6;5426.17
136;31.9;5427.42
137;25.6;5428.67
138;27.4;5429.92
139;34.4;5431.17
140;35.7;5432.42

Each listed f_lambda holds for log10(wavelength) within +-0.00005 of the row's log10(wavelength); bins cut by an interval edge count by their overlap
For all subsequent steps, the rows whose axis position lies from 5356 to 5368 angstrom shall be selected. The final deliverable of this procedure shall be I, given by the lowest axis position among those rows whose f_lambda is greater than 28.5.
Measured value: 5356.65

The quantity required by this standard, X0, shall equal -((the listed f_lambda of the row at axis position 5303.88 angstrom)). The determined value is -36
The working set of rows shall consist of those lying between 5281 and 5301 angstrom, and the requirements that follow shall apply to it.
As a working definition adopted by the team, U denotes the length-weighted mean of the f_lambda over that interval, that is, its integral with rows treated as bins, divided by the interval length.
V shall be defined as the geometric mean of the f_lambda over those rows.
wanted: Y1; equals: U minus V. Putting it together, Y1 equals 0.22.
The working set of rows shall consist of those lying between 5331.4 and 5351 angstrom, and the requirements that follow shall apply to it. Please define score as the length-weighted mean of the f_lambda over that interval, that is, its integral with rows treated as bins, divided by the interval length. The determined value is 30.8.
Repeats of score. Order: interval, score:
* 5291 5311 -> 30.6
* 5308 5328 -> 31.6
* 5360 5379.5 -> 31.6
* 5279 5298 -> 30.4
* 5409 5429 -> 31.0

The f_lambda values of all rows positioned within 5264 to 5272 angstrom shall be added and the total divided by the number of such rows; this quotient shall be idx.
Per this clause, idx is 21.3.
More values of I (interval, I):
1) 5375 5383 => 5375.19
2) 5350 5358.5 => 5350.49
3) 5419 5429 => 5419.93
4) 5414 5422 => 5417.43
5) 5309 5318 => 5309.99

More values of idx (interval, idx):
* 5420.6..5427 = 30.3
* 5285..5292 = 34.5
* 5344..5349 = 29.2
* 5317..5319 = 31.5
